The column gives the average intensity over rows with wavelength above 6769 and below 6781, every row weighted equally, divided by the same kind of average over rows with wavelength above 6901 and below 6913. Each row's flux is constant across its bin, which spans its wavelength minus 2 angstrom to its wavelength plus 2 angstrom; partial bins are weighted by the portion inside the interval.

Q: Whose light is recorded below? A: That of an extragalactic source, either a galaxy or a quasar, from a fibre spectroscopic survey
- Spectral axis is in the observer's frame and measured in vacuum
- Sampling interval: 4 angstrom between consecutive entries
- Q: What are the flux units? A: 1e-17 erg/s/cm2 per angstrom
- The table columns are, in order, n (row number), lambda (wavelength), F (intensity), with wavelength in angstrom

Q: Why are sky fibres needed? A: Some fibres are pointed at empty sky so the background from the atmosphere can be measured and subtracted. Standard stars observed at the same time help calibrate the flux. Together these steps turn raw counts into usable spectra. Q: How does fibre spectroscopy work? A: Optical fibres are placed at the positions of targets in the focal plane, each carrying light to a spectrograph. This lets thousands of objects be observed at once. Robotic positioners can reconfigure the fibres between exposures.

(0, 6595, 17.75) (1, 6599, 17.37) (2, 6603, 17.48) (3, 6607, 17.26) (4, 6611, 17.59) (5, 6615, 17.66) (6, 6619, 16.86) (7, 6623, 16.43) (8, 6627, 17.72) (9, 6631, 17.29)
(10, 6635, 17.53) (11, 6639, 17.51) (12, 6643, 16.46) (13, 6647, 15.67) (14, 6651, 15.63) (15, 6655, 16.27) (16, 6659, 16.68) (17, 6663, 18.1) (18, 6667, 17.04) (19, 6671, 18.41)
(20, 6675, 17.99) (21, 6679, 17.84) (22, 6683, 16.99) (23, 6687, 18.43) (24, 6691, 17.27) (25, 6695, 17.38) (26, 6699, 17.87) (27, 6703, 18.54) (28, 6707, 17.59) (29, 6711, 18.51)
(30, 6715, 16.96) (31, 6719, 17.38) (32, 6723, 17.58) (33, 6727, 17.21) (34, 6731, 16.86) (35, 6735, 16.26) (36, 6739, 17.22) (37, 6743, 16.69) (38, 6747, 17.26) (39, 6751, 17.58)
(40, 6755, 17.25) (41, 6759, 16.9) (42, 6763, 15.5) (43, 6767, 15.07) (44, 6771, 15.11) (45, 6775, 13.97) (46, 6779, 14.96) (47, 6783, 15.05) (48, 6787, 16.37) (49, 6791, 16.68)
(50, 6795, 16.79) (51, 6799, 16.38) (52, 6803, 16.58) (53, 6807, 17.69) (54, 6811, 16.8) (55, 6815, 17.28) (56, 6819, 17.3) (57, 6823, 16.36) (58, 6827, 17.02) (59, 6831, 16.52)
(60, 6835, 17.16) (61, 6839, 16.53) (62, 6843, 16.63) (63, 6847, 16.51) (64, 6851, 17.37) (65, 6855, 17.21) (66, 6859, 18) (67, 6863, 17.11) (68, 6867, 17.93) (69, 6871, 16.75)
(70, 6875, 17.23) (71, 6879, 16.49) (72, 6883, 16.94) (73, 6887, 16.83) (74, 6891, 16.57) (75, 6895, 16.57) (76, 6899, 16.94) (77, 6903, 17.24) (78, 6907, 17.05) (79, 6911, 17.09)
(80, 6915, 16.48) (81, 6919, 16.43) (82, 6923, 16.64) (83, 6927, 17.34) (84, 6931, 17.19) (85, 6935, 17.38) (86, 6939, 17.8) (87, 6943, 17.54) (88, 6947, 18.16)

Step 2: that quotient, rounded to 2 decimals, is 0.86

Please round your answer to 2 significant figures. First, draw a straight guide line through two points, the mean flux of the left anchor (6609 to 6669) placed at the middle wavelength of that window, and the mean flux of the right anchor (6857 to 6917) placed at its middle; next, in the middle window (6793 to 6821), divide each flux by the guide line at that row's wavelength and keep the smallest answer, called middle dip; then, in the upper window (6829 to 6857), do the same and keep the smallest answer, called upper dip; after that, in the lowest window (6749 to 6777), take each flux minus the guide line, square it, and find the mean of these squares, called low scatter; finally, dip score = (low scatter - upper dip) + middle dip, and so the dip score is 2.7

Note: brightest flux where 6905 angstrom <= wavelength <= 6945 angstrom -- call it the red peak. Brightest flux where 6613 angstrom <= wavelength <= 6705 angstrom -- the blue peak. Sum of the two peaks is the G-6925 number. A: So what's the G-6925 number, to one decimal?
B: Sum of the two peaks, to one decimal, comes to 36.3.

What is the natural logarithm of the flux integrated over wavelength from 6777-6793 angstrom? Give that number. 5.53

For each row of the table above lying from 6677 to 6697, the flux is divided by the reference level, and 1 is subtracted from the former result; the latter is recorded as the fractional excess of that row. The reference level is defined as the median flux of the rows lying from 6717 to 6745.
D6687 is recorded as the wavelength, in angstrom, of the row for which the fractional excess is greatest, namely 6687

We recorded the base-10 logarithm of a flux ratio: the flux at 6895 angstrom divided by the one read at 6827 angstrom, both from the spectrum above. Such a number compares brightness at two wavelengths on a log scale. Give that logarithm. -0.012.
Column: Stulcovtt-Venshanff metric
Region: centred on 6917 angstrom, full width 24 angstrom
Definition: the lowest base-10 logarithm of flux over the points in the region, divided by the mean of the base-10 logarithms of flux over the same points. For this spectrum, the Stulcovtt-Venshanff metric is 0.991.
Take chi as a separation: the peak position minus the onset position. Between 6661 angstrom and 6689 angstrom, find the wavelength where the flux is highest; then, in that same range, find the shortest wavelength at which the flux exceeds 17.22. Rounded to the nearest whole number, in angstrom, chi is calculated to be 24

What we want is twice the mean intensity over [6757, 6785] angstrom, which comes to 30.4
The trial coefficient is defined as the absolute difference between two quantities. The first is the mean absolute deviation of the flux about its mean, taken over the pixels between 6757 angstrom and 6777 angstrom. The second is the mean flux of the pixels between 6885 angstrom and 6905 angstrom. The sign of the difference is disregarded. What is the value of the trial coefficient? 16.1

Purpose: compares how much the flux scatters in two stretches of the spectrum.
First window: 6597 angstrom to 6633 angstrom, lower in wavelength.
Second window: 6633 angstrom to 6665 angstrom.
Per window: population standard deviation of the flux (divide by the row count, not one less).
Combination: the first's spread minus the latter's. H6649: -0.5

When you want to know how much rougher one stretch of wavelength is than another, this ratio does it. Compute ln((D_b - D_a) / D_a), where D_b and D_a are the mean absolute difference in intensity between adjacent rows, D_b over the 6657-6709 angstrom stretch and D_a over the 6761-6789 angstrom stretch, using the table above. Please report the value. -1.4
